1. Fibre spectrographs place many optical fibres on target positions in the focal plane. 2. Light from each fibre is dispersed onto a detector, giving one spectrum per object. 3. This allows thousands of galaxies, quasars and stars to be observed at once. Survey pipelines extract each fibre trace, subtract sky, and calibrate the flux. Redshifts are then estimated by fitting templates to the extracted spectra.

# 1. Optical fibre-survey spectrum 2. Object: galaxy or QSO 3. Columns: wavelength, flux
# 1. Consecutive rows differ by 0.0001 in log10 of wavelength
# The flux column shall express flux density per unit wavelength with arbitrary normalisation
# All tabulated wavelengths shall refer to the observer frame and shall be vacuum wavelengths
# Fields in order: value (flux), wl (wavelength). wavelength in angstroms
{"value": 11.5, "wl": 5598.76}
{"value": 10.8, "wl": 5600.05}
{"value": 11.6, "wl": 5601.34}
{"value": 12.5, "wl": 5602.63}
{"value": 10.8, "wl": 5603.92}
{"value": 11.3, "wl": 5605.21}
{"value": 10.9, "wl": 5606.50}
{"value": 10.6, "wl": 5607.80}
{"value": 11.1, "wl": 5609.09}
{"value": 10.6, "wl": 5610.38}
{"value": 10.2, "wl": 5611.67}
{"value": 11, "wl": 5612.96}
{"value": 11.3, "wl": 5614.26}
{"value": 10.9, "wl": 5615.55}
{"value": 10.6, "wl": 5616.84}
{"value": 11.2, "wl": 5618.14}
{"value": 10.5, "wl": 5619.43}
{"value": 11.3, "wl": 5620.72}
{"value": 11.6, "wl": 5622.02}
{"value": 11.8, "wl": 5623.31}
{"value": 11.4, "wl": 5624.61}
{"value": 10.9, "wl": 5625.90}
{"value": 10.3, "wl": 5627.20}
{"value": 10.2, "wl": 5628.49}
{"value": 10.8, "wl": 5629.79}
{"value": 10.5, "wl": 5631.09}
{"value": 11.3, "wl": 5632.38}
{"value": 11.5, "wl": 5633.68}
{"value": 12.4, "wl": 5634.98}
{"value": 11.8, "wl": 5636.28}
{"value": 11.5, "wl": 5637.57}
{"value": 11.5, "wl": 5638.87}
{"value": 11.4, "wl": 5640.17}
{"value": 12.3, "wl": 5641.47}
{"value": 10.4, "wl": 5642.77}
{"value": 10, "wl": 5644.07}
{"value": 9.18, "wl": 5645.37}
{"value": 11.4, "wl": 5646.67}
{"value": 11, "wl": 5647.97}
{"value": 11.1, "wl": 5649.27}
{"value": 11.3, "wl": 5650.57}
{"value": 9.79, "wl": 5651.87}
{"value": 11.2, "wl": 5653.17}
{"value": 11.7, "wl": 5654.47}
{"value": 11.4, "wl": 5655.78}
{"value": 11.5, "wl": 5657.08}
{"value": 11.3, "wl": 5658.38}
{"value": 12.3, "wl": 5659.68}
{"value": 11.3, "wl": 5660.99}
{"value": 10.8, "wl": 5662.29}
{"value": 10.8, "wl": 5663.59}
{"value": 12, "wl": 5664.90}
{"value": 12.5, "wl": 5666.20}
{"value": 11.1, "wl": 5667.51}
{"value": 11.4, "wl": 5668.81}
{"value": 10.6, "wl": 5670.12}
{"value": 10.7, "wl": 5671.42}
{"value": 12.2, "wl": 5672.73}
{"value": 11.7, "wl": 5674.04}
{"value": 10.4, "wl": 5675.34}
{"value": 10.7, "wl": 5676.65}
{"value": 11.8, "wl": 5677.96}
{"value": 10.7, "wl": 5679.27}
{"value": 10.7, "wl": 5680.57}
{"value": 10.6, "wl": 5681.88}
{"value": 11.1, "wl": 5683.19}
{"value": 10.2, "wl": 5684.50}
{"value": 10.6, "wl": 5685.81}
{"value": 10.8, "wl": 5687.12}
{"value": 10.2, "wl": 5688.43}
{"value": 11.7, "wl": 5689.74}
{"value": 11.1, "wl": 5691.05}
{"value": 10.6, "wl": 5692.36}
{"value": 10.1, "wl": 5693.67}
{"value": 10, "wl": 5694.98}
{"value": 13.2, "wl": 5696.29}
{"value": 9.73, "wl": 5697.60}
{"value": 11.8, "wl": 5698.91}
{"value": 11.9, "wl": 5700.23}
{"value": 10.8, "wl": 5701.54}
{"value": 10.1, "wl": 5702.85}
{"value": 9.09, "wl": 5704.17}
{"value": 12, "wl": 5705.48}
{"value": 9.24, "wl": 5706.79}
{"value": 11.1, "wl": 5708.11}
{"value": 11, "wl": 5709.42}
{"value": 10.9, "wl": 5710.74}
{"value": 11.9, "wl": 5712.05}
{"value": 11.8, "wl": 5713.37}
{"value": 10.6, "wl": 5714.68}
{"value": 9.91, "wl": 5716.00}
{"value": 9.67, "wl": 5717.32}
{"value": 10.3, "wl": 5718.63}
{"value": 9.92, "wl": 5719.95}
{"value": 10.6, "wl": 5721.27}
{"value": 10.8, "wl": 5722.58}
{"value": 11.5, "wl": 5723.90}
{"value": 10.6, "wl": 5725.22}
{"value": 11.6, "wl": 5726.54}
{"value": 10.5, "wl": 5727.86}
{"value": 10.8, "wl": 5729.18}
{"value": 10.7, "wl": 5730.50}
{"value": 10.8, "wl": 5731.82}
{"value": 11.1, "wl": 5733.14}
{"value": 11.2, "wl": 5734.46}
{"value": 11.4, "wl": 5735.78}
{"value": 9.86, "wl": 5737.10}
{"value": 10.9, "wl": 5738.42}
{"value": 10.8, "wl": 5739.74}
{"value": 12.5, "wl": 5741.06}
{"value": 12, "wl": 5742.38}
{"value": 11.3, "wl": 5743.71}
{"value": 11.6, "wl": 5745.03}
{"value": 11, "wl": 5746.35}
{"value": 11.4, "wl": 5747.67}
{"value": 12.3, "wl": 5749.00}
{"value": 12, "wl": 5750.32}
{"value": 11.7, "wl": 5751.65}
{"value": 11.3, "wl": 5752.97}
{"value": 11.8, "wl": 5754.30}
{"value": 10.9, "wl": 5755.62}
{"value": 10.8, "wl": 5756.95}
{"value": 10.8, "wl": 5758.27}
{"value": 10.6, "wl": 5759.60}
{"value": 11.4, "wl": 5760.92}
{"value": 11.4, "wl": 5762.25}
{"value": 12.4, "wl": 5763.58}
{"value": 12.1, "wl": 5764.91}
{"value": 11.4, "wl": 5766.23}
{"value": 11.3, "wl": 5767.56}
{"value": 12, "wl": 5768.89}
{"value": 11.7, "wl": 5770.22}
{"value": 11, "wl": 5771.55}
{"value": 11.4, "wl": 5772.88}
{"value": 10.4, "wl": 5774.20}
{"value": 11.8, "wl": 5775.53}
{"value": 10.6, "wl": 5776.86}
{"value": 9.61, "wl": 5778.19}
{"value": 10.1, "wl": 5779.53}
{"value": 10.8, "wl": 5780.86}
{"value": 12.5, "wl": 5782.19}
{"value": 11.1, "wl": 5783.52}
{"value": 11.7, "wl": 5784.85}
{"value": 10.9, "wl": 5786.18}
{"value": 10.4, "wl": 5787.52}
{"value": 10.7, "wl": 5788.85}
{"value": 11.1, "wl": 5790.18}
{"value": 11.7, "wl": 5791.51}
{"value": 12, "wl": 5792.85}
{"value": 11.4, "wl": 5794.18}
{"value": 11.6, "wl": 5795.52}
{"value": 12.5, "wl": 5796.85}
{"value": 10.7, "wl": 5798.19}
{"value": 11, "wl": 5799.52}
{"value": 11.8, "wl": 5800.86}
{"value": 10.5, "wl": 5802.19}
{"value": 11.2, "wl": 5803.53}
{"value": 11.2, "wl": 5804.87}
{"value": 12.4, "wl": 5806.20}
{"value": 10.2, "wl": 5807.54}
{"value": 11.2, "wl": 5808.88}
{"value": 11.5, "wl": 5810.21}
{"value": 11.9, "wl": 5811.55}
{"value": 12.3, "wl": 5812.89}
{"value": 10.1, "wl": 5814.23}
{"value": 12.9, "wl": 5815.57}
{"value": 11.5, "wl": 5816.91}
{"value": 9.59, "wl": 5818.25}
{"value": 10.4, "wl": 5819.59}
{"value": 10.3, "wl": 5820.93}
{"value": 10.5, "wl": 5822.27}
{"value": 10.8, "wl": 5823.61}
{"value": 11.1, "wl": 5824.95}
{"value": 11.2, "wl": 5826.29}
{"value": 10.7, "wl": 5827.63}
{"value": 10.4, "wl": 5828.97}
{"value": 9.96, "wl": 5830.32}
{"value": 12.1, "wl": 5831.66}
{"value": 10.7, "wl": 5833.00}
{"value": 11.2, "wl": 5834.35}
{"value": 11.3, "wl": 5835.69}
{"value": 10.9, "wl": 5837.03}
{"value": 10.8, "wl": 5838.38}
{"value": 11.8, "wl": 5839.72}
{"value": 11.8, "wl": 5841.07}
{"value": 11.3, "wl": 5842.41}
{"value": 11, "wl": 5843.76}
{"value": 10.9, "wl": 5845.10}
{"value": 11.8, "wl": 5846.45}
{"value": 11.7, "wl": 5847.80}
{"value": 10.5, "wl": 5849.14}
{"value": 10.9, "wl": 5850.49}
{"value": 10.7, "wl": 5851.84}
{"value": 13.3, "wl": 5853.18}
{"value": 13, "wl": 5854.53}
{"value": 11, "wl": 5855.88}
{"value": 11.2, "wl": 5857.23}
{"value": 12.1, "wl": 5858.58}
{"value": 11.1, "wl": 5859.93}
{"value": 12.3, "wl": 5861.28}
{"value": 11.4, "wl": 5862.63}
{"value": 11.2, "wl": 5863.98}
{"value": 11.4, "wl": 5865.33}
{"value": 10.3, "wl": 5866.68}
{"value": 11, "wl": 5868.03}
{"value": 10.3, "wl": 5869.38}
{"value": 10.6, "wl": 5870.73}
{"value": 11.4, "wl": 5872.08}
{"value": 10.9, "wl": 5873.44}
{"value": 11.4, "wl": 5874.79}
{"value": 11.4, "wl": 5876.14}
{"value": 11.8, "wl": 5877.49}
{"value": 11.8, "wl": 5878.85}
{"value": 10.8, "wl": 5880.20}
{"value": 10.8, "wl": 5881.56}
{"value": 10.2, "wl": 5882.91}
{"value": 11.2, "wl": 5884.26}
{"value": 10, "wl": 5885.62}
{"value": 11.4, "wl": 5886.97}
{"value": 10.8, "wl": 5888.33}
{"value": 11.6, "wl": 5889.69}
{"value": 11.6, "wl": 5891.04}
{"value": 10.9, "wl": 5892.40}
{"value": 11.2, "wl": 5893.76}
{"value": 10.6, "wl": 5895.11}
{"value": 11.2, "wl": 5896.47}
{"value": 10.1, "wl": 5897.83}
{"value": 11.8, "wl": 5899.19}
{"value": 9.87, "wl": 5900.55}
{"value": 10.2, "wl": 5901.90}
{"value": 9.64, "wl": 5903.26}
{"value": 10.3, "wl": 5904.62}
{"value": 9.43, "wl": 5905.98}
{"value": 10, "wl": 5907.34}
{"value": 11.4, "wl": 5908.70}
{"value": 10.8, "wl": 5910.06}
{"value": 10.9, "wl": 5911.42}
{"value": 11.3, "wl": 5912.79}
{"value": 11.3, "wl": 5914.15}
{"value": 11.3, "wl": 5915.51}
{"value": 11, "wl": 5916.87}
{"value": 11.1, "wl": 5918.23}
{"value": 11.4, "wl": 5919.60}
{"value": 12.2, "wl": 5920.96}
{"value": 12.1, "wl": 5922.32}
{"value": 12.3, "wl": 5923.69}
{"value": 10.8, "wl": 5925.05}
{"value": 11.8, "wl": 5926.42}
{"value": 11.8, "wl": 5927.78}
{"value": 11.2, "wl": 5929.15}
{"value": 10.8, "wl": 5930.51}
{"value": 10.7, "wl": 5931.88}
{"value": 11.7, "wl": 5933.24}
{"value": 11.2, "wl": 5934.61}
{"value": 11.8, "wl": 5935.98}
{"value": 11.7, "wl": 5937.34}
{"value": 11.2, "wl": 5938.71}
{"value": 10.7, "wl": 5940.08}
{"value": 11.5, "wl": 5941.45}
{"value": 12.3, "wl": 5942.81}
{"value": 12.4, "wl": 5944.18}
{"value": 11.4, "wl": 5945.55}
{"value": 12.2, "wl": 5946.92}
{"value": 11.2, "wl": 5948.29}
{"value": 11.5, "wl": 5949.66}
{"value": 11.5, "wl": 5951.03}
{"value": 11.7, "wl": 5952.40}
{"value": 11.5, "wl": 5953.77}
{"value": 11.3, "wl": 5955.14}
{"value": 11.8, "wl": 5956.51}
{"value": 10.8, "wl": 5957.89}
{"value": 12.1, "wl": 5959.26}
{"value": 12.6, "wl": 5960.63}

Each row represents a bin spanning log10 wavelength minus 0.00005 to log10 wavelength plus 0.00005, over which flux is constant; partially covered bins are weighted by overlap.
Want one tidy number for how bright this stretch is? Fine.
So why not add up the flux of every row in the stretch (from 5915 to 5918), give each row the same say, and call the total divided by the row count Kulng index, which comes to 11.15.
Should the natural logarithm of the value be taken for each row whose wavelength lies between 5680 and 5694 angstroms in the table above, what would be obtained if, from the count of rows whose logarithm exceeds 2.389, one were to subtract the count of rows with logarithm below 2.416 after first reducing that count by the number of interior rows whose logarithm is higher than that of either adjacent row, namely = -4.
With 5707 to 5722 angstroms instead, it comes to -3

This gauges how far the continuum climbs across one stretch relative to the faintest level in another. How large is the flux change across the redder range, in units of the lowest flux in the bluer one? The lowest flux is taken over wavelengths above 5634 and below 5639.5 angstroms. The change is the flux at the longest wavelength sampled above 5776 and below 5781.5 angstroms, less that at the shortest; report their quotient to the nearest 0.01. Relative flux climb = 0.02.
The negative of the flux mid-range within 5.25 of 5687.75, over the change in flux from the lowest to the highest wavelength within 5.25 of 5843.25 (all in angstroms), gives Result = -12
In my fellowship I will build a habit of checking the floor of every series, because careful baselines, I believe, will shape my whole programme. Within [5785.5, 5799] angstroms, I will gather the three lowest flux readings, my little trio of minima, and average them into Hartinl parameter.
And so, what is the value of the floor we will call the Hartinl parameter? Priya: 10.6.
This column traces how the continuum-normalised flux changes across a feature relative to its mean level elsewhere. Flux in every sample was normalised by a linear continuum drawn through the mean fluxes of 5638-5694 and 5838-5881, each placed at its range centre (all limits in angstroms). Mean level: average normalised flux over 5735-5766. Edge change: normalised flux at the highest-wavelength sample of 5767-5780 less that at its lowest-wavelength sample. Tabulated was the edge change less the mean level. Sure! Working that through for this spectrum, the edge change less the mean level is -1.13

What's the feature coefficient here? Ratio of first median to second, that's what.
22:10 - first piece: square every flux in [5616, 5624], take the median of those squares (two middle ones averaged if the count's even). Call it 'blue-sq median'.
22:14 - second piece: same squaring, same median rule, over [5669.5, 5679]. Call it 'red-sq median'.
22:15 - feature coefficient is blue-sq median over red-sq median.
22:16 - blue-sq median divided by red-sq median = 1.11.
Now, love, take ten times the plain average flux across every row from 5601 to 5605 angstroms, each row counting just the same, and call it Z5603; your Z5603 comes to 116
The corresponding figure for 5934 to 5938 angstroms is 116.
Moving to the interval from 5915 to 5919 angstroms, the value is 111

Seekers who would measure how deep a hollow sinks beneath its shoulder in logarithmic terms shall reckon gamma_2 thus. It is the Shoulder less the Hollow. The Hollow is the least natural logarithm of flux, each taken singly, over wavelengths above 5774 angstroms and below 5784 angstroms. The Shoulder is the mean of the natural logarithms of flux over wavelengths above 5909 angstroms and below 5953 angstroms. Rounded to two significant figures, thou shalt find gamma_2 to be 0.18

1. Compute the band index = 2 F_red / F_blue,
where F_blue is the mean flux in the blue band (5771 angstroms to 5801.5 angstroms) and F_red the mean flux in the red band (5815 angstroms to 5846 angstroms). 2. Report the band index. 1.97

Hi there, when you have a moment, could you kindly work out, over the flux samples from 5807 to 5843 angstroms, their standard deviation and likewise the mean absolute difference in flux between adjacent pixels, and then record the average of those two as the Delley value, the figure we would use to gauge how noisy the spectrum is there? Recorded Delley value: 0.76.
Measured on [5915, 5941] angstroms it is 0.49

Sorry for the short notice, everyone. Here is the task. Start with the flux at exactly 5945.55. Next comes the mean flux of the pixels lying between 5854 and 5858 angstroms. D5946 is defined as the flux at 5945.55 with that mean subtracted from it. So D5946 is -0.3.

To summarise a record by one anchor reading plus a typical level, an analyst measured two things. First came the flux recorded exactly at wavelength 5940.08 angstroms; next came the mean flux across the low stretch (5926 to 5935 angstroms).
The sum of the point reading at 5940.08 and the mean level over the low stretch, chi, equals 22.0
